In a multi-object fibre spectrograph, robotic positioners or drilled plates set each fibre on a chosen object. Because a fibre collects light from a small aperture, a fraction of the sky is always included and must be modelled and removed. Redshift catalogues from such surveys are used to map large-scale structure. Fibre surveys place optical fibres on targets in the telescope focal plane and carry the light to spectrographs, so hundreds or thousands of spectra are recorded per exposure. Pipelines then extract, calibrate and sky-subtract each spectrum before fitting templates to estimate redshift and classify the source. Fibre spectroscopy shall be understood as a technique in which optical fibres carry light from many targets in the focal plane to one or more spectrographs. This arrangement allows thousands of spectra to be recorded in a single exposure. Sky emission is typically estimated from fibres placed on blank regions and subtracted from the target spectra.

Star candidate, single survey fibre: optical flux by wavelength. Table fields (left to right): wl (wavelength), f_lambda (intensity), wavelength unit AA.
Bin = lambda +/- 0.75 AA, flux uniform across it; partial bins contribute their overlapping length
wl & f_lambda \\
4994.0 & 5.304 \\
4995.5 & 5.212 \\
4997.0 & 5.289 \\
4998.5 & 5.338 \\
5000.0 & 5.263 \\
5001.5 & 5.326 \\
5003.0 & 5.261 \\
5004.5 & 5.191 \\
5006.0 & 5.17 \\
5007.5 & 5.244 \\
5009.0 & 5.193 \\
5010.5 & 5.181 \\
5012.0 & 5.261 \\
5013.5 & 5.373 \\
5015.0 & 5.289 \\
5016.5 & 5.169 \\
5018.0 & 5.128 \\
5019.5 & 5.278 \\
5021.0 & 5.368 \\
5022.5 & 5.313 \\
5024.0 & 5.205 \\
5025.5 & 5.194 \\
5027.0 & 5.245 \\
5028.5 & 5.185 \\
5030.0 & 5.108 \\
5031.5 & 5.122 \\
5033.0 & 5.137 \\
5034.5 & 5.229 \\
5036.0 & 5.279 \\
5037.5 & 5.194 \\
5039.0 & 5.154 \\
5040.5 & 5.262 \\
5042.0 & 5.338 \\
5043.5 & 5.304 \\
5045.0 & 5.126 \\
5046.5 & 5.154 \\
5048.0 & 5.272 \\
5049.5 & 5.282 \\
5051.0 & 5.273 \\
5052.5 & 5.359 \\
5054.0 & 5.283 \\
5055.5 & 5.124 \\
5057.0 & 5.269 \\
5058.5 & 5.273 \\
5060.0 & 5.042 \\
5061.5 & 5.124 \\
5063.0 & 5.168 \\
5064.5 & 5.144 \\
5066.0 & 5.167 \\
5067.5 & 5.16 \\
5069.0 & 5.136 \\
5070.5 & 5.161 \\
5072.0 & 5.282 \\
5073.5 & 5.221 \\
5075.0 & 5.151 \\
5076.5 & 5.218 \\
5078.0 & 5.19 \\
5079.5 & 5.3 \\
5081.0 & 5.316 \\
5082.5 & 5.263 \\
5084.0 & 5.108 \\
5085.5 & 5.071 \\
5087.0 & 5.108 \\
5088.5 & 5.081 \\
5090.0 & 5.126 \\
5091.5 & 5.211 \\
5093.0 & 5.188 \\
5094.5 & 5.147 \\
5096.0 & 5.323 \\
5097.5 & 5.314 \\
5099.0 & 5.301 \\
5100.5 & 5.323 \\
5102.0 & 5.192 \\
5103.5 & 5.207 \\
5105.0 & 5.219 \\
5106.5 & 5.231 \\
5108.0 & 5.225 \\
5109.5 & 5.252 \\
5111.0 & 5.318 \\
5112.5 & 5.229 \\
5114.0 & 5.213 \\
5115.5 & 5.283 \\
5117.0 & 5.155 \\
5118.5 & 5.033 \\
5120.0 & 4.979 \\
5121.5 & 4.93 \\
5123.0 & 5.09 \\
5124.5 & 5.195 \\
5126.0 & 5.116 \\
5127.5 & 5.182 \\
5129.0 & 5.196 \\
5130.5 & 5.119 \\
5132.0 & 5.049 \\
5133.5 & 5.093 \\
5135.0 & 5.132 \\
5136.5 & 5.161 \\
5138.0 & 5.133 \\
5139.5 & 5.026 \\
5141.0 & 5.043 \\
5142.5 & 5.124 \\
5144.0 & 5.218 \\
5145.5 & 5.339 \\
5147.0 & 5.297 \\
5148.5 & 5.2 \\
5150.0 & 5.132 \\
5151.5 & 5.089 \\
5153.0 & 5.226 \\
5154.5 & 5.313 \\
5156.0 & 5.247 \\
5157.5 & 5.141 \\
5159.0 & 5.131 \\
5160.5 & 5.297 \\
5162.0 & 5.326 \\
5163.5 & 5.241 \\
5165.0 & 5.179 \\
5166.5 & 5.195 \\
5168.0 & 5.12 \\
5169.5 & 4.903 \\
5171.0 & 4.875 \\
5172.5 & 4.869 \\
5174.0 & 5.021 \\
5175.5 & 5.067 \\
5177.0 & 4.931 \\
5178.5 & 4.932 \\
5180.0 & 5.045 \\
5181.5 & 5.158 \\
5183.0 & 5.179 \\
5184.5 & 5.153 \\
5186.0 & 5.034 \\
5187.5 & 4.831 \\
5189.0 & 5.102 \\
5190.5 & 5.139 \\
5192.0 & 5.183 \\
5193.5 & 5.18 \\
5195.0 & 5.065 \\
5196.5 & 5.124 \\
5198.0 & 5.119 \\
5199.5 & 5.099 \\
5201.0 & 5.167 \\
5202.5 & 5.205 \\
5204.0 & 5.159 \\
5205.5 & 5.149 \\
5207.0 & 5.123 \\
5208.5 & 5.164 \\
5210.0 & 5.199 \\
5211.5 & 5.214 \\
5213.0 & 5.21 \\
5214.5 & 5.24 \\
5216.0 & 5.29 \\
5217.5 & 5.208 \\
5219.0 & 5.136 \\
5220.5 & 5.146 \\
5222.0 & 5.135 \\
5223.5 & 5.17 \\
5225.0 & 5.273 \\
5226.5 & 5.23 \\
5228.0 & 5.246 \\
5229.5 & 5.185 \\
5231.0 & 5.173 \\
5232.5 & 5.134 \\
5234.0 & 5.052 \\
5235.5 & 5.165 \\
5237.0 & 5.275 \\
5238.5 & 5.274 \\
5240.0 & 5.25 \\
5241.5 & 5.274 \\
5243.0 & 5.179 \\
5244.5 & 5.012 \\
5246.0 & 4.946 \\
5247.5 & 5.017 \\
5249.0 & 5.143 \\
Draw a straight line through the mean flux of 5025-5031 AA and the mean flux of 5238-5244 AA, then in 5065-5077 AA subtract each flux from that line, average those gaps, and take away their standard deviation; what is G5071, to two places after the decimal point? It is -0.04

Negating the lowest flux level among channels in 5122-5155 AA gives -5.03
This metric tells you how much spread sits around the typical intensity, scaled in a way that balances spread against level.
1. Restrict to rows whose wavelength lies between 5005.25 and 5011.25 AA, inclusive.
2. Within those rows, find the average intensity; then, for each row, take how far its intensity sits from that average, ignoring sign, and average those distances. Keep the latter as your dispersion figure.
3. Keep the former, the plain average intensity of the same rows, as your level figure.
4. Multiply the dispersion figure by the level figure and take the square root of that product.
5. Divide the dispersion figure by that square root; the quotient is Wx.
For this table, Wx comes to 0.067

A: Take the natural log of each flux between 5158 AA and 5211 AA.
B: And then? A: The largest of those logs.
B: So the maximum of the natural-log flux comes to 1.673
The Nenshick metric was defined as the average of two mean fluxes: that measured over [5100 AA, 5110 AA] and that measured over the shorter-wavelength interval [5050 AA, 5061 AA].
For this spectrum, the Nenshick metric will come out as 5.23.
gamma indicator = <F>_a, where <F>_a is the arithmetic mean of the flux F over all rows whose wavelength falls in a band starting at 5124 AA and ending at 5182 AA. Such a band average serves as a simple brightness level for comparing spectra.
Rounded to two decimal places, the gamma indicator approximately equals 5.13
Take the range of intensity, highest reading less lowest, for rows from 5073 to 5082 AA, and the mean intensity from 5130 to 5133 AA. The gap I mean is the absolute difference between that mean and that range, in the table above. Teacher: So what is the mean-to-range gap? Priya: 4.92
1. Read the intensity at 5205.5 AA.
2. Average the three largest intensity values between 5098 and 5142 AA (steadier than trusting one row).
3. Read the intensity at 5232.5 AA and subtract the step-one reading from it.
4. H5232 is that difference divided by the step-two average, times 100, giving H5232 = -0.3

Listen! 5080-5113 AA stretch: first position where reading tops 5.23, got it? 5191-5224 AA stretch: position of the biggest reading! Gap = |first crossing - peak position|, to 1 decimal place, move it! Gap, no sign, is 135.0 AA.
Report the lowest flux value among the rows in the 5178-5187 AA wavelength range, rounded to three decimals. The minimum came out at 4.932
